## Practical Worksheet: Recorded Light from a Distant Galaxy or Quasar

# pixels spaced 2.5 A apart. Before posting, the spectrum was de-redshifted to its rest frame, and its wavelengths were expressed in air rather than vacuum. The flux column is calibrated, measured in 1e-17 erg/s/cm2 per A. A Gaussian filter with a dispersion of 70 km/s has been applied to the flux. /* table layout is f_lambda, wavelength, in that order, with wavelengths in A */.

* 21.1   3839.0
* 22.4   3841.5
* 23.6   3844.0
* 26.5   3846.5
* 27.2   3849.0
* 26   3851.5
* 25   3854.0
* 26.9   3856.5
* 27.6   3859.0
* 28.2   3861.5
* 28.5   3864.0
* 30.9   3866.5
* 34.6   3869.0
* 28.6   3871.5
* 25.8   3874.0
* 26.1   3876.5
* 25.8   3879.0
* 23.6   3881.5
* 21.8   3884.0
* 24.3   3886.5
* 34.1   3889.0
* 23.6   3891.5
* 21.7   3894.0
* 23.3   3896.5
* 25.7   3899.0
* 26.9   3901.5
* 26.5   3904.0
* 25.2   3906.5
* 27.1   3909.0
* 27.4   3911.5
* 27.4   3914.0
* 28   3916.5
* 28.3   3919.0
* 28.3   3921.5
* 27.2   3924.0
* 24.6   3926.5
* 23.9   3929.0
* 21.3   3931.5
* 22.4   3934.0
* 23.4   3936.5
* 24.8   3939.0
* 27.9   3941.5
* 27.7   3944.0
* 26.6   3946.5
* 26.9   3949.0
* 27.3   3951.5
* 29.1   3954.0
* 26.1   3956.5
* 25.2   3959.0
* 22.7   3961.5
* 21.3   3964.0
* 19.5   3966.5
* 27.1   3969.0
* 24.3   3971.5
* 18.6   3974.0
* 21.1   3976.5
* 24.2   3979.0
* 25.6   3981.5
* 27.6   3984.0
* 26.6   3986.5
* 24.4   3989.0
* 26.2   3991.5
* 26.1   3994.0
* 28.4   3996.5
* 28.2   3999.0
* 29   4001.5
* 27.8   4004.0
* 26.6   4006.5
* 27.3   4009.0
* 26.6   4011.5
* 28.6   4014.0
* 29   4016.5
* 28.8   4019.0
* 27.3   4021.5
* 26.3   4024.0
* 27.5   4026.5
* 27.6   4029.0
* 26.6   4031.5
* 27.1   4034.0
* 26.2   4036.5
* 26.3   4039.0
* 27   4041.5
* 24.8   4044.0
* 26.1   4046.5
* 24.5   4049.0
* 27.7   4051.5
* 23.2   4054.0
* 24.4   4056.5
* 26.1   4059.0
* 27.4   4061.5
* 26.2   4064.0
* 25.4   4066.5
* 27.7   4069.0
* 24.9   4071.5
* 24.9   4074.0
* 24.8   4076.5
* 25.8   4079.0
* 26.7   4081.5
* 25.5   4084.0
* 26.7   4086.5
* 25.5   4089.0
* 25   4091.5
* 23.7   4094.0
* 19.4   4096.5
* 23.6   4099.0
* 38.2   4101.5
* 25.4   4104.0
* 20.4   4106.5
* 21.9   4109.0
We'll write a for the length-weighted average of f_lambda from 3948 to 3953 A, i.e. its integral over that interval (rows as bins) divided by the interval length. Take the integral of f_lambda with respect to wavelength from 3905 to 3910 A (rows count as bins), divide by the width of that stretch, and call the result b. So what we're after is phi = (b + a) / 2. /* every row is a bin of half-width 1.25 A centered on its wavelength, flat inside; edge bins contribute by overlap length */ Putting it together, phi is 26.7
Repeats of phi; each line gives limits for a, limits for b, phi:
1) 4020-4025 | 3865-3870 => 29.7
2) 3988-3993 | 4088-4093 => 25.3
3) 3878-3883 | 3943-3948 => 25.8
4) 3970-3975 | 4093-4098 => 21.7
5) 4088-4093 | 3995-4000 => 26.7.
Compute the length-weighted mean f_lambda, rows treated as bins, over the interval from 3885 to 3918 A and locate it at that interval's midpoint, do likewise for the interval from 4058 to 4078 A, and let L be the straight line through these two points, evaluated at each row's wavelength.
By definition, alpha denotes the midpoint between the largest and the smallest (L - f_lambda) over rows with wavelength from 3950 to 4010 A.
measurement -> 2.3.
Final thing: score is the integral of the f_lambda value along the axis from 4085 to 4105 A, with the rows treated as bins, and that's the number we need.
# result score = 519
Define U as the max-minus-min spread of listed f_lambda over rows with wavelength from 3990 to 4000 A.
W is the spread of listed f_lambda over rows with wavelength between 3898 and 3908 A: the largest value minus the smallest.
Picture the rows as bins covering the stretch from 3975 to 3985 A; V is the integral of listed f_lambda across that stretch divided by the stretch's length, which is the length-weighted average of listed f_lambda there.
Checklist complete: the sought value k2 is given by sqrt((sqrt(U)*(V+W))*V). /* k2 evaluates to 31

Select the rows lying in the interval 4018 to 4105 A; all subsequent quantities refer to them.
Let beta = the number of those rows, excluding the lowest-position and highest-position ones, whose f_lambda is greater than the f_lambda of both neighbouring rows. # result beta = 10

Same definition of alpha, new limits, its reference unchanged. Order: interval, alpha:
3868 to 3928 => -1.9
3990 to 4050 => -0.8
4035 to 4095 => 0.5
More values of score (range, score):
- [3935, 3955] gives 533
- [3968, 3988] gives 487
